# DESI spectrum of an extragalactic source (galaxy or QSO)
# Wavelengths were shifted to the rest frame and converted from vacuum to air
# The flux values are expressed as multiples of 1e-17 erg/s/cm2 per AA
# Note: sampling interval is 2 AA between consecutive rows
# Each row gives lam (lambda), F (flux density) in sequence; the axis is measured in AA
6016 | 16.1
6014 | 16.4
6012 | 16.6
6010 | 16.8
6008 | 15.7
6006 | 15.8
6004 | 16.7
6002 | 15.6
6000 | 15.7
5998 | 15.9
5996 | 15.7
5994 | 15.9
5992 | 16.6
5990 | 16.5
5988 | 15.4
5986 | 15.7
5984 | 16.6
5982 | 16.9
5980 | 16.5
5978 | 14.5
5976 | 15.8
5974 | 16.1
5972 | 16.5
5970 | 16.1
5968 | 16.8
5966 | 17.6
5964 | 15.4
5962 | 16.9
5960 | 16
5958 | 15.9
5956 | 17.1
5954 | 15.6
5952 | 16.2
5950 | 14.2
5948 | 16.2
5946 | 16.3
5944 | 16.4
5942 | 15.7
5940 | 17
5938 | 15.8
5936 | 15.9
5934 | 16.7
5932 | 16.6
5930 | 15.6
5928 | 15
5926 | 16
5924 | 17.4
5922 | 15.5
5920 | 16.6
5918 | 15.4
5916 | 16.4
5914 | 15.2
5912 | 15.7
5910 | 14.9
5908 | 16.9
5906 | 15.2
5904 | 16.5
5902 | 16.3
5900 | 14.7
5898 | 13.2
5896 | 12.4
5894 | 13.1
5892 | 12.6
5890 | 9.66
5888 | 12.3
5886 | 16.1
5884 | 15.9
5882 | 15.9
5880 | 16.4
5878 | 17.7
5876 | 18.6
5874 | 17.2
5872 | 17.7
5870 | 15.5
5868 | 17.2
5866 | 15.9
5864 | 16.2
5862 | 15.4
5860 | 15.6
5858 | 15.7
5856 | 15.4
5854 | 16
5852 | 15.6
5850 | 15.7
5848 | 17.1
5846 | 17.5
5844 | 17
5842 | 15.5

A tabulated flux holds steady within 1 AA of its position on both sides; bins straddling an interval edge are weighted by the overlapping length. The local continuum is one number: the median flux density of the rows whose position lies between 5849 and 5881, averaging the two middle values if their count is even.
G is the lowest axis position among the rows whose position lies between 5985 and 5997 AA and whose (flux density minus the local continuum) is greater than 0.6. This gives 5992 AA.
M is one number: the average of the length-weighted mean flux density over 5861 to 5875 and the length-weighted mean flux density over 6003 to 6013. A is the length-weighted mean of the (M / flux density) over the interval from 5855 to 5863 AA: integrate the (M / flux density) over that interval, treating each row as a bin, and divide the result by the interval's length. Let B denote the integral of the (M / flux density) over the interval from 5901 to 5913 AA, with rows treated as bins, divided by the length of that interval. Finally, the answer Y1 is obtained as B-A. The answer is -0.02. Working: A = 1.06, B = 1.03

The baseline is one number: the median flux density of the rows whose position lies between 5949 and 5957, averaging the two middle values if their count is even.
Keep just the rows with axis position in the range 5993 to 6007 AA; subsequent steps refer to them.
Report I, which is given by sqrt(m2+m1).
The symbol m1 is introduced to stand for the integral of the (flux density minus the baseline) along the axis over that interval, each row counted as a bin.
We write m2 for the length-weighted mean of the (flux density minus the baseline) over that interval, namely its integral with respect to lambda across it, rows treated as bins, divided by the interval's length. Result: 0.0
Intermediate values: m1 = 0.0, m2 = 0.0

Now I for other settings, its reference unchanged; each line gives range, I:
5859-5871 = 0.9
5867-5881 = 4.4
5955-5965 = 2.0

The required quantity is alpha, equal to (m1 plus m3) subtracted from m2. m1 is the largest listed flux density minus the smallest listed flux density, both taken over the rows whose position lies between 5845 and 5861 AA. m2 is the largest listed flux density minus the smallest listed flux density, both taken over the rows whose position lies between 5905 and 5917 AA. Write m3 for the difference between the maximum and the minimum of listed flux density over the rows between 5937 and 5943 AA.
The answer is -1.4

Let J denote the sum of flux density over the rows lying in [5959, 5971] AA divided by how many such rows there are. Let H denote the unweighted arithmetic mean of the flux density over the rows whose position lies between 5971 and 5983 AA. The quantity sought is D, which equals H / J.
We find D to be 0.97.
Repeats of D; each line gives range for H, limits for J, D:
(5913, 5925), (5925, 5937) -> 1.01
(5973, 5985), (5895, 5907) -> 1.09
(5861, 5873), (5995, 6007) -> 1.03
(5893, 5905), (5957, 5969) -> 0.87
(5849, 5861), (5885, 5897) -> 1.23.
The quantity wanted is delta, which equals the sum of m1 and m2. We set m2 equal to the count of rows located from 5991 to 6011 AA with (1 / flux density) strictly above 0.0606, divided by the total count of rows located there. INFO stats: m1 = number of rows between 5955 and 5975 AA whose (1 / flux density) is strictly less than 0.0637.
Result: 9.7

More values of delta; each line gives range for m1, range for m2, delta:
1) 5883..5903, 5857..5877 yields 3.6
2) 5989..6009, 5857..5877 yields 9.6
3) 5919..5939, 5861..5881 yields 7.5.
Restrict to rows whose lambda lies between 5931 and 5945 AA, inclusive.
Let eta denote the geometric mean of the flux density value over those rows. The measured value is 16.3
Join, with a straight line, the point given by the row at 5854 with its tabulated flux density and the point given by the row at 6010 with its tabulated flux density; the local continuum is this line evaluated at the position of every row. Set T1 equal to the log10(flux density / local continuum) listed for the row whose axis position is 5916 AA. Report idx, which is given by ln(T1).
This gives -6.1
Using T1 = 0.0022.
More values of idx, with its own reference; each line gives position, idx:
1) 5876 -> -2.8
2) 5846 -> -3.2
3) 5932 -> -5.2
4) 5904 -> -5.0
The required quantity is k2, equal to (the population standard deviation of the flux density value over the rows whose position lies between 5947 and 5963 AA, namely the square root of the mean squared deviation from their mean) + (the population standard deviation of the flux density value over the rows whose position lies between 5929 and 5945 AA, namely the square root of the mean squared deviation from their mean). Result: 1.32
